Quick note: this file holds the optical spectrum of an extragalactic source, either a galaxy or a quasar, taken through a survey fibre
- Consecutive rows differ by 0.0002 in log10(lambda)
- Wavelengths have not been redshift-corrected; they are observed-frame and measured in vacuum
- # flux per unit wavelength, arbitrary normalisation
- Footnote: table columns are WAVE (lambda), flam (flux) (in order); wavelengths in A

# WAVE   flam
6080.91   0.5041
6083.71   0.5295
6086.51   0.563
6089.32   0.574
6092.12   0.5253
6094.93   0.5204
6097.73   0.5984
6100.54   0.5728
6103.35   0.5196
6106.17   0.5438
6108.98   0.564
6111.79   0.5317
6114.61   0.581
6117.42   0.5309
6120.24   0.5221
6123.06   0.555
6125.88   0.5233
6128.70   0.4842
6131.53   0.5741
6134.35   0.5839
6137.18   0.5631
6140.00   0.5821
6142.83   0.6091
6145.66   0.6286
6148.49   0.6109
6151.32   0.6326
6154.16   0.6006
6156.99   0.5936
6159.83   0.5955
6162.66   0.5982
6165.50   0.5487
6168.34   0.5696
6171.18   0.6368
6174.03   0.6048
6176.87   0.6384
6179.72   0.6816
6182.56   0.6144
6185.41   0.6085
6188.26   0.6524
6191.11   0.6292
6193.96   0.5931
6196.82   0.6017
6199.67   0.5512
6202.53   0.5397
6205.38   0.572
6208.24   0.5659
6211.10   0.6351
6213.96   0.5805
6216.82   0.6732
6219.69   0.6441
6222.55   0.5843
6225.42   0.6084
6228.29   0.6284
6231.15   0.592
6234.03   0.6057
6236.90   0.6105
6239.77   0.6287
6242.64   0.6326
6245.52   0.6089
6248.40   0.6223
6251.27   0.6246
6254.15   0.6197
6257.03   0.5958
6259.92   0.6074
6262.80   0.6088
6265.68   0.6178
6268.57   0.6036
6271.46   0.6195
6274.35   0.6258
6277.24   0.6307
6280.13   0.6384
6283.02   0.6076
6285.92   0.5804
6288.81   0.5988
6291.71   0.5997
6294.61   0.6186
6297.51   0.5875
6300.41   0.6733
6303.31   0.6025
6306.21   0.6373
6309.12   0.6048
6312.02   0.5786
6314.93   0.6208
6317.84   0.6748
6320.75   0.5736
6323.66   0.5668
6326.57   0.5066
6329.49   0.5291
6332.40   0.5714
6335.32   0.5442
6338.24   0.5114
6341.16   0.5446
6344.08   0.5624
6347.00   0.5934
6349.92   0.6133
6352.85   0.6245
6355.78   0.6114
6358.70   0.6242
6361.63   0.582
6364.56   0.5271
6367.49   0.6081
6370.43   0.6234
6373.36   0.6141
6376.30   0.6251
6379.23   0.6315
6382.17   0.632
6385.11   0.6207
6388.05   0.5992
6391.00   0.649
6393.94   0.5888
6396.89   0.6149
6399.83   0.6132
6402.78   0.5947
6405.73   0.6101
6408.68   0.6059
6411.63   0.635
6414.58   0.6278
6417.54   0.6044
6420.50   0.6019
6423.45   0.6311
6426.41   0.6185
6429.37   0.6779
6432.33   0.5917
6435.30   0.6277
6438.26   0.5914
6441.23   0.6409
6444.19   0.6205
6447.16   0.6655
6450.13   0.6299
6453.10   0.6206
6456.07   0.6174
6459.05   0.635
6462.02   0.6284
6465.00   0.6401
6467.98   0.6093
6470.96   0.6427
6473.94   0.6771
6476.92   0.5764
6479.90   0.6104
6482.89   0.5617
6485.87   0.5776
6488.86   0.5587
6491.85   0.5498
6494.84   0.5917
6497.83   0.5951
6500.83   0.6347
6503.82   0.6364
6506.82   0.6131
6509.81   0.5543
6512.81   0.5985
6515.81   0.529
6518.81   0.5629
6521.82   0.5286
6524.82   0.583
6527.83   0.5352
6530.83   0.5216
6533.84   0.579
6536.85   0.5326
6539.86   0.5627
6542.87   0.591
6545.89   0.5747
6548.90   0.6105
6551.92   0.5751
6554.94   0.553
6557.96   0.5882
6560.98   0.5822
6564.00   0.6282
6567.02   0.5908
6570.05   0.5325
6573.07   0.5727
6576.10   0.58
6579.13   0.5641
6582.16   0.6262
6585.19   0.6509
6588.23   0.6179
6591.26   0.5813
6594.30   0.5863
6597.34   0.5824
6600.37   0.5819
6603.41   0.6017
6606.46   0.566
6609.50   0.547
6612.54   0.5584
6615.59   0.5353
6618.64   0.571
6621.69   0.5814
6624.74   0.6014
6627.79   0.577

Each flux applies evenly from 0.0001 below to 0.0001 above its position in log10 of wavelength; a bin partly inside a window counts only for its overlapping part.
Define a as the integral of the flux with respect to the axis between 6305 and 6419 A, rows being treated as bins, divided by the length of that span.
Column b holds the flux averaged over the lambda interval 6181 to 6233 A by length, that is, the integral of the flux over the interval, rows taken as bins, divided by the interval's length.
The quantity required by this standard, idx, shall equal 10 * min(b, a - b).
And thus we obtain -0.07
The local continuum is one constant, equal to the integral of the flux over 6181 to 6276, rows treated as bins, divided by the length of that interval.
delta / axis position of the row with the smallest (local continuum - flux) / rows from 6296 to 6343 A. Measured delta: 6317.84 A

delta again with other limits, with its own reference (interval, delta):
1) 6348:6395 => 6391.00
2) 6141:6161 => 6151.32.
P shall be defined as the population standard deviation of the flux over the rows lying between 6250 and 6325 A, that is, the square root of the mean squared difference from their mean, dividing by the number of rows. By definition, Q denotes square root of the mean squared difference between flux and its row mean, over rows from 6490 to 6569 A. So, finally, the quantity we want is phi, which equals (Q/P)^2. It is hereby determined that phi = 1.6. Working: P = 0.026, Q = 0.032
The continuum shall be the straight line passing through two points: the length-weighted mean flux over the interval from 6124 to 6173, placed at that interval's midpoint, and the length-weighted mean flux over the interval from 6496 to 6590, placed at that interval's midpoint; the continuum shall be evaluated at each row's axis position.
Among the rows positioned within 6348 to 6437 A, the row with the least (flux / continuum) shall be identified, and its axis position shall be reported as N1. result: 6364.56 A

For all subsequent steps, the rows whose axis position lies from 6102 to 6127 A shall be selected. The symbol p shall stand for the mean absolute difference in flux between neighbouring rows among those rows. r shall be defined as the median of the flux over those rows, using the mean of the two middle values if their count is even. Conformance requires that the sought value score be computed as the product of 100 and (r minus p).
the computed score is 50.1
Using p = 0.031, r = 0.532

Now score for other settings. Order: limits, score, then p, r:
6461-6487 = 57.2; 0.039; 0.610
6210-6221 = 58.1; 0.059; 0.640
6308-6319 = 57.2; 0.041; 0.613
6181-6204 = 57.9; 0.026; 0.605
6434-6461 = 60.1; 0.027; 0.628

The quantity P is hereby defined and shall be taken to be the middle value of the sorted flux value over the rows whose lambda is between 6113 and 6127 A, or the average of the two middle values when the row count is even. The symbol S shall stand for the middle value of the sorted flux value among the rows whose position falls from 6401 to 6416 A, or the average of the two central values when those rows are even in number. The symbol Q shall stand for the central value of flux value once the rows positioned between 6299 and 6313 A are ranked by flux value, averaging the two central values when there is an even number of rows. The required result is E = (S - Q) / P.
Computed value 0.01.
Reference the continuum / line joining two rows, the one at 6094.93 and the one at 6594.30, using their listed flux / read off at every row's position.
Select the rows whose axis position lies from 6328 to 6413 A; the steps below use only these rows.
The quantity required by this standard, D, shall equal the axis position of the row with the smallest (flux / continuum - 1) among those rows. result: 6338.24 A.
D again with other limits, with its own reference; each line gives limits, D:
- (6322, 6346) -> 6326.57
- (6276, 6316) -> 6312.02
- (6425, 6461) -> 6438.26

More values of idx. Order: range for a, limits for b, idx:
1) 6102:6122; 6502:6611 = -0.37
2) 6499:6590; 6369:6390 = -0.41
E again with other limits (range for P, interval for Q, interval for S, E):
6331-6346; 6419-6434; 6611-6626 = -0.09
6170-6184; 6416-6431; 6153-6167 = -0.04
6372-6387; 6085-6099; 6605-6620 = -0.01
